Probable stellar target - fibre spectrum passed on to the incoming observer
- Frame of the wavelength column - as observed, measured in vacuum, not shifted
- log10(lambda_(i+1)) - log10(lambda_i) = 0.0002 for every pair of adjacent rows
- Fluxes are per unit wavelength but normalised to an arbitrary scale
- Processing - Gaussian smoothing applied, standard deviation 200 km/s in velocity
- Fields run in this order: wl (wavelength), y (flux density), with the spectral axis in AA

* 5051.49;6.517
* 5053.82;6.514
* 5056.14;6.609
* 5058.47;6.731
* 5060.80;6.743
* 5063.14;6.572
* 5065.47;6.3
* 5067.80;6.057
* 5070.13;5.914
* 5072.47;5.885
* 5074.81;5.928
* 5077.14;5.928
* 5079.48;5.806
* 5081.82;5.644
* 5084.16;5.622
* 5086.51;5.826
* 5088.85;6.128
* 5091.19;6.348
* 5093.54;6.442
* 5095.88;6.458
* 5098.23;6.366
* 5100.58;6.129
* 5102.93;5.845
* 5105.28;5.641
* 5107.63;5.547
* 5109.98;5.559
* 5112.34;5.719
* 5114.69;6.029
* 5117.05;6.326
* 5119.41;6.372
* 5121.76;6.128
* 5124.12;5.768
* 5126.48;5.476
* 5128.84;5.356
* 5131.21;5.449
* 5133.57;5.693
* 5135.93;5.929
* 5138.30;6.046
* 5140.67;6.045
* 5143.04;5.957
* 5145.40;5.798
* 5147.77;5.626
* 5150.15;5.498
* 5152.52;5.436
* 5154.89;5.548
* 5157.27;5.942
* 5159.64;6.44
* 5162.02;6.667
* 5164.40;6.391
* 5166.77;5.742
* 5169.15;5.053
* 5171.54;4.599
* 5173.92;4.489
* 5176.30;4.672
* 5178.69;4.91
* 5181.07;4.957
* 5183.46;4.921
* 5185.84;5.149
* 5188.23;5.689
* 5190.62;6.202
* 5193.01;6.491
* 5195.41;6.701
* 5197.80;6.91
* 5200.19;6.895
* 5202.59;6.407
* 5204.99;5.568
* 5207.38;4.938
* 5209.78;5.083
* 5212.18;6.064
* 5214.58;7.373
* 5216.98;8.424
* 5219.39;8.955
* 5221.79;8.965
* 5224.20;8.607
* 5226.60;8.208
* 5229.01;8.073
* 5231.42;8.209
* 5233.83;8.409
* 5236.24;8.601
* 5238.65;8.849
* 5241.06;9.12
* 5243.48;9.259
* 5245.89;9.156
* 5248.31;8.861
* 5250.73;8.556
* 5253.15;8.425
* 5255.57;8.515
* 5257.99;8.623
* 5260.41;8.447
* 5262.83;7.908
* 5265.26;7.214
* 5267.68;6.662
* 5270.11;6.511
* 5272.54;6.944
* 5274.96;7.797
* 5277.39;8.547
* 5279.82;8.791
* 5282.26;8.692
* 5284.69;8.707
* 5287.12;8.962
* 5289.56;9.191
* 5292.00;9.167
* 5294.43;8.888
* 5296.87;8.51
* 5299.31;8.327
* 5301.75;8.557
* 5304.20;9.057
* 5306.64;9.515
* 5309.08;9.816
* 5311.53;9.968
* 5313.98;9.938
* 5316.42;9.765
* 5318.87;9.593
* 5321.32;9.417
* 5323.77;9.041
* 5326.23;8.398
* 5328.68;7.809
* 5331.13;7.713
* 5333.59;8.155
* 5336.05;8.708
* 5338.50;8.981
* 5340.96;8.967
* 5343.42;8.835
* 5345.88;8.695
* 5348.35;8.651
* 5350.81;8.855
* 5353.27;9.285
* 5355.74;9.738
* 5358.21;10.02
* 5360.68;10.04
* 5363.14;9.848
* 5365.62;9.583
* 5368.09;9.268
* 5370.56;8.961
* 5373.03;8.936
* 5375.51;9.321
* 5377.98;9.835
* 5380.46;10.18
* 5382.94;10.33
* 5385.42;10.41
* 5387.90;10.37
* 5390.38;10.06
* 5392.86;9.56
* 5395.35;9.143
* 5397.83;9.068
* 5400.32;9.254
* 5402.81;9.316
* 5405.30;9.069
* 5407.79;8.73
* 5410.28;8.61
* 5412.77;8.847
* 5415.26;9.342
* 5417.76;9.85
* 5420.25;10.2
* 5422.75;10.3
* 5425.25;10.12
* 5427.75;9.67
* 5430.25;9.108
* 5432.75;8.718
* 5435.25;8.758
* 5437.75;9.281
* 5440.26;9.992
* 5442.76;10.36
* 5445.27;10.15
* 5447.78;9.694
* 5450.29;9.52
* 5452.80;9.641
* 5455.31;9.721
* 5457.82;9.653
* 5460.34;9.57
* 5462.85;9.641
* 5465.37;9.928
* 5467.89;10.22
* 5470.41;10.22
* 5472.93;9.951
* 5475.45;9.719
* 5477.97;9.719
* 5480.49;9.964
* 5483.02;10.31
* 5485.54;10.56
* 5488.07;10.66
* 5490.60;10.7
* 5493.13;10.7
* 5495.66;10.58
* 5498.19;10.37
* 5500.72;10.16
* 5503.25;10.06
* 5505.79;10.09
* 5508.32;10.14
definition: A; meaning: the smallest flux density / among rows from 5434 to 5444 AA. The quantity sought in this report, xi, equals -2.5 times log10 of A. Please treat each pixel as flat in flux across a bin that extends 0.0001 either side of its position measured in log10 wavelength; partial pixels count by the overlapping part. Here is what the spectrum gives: -2.36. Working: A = 8.758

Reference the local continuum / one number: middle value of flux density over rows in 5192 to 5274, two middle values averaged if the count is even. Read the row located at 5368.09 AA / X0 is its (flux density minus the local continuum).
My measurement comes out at 1.1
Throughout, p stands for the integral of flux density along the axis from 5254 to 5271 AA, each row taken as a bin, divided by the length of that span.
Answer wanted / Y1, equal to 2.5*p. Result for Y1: 19.3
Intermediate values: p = 7.7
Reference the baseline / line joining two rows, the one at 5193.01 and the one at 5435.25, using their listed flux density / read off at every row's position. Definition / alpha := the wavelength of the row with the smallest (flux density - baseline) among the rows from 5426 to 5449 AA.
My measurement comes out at 5432.75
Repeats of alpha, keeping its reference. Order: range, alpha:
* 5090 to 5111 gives 5109.98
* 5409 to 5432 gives 5410.28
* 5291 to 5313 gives 5299.31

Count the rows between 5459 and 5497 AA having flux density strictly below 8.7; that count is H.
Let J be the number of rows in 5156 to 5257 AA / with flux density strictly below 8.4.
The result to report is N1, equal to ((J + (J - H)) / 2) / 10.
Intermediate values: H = 0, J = 28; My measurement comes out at 2.8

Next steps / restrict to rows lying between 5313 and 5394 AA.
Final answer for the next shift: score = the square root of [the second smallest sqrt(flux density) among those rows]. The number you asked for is 1.67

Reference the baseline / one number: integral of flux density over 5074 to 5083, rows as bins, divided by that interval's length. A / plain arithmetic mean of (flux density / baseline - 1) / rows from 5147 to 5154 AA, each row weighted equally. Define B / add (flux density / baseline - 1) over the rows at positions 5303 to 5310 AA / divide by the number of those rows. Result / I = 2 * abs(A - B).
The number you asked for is 1.4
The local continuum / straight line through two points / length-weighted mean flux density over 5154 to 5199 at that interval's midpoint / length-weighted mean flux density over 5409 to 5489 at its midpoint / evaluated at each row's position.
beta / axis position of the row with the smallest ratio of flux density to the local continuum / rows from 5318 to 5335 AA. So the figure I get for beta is 5331.13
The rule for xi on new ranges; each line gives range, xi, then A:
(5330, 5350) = -2.22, 7.713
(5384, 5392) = -2.51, 10.06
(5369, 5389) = -2.38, 8.936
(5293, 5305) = -2.30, 8.327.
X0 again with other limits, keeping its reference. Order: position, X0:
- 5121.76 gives -2.1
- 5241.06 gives 0.9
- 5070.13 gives -2.3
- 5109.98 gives -2.6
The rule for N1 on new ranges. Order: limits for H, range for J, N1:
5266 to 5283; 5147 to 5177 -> 1.0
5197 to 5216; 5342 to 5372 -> -0.4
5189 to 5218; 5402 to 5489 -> -0.6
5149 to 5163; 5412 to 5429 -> -0.3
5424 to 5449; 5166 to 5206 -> 1.7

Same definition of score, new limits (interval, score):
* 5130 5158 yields 1.53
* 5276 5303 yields 1.71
